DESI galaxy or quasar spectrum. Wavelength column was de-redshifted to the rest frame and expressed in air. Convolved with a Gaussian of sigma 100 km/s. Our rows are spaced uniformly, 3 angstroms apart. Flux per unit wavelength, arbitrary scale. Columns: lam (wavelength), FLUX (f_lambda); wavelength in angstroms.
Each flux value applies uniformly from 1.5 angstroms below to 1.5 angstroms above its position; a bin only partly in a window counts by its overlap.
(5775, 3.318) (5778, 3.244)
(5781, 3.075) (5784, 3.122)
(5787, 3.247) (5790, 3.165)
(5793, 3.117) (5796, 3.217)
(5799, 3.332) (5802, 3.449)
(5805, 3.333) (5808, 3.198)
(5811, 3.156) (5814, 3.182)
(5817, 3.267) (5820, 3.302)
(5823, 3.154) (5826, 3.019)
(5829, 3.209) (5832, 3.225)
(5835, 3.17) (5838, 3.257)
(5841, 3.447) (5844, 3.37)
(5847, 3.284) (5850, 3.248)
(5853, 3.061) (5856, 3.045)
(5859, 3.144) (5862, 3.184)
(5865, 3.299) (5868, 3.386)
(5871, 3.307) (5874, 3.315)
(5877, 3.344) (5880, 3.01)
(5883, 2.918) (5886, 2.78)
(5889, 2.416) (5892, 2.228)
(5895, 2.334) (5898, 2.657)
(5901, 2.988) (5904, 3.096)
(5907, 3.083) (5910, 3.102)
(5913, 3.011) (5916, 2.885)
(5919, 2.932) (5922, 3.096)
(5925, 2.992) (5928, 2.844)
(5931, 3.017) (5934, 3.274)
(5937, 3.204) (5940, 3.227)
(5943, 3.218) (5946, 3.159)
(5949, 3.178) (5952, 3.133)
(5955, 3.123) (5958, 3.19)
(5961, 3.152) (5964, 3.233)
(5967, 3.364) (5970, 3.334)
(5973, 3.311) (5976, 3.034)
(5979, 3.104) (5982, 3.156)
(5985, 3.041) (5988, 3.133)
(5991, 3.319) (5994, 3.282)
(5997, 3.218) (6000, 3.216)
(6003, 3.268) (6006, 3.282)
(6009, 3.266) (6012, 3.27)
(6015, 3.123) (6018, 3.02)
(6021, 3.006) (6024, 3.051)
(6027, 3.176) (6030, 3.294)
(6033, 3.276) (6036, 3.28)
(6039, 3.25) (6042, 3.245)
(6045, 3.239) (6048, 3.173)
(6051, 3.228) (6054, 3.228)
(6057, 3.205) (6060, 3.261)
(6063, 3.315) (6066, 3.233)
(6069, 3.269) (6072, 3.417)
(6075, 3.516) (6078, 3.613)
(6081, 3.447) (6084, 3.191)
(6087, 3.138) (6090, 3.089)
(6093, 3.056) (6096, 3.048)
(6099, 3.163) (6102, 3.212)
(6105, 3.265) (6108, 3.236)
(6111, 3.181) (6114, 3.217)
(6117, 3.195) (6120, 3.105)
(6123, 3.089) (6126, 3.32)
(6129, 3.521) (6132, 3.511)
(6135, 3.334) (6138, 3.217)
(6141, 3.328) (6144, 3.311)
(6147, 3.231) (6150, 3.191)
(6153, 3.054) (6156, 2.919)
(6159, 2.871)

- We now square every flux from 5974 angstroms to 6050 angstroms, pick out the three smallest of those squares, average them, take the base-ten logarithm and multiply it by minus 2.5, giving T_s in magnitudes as -2.40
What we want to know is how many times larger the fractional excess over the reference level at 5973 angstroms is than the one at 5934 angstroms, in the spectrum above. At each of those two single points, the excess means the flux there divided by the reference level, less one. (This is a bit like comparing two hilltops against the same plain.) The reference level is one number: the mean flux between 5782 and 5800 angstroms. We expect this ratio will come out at 1.5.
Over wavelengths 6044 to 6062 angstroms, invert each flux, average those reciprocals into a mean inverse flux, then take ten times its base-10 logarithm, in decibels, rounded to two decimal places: -5.08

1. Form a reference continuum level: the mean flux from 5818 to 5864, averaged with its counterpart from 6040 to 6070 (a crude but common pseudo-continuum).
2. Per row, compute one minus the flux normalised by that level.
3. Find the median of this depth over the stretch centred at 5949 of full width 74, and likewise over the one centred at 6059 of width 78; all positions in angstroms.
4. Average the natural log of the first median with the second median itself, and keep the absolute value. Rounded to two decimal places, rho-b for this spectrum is 1.90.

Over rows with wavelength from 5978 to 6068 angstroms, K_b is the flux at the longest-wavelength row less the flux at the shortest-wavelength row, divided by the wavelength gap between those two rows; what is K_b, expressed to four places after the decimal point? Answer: 0.0015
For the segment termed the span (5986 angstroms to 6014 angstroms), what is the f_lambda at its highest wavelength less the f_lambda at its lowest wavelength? 0.14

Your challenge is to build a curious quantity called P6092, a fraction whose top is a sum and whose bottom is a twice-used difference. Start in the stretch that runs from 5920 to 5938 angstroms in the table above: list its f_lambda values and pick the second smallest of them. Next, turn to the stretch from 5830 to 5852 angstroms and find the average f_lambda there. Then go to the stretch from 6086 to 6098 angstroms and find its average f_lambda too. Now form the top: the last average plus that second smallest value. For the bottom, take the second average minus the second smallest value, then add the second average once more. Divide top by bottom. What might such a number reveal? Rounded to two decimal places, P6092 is 1.70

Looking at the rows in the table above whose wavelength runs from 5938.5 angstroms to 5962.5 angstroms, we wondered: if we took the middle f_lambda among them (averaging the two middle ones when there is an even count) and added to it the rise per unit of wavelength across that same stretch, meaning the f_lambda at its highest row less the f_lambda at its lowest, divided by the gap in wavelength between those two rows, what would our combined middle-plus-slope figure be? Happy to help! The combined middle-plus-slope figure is 3.16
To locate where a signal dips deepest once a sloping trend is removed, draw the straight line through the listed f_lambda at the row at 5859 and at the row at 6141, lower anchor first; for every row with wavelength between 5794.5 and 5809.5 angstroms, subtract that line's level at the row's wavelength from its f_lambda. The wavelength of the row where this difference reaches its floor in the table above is 5808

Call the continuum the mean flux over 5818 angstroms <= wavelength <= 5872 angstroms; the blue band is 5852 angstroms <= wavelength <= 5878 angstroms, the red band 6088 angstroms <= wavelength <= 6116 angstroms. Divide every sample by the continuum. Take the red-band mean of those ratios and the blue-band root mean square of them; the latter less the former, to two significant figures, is 0.022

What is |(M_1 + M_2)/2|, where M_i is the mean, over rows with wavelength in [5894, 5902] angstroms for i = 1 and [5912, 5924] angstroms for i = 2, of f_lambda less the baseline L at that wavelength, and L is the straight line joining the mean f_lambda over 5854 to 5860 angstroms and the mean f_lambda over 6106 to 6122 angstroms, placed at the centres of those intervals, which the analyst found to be 0.29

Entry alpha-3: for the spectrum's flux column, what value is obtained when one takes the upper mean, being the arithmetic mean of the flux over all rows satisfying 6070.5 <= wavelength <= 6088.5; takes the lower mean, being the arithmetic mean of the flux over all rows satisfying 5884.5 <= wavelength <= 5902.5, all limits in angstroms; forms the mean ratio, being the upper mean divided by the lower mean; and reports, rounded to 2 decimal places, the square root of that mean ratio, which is 1.15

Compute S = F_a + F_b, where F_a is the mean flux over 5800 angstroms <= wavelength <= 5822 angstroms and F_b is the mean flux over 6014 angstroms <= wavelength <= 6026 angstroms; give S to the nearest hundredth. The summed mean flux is 6.32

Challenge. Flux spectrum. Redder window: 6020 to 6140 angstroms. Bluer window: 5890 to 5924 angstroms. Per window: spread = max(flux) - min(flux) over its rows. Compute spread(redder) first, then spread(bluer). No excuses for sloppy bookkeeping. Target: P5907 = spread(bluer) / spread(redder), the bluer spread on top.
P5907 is 1.4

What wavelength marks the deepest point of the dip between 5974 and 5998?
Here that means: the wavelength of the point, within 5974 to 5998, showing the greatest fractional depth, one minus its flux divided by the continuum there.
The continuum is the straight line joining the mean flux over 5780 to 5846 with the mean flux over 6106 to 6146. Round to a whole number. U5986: 5976 angstroms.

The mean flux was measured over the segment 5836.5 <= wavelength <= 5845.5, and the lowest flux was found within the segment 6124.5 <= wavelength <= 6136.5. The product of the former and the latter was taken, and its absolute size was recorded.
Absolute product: 11.1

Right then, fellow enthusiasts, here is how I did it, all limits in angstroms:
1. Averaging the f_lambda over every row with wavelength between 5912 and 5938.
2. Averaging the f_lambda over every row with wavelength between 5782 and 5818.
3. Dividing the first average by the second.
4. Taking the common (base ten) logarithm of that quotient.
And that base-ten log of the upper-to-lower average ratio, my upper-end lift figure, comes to -0.03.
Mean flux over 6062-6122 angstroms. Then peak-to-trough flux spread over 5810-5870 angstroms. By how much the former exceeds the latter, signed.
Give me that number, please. 2.8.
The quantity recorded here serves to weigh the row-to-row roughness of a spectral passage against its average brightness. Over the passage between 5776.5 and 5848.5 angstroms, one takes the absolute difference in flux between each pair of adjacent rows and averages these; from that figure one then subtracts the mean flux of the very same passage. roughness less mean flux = -3.13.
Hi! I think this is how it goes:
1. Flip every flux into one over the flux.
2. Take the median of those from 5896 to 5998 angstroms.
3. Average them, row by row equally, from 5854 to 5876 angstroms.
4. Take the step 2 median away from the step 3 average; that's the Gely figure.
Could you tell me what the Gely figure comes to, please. -0.010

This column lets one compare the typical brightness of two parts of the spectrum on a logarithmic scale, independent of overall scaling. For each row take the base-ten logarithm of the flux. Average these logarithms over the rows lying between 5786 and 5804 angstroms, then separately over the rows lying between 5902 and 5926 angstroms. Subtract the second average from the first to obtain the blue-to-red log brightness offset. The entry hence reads 0.032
